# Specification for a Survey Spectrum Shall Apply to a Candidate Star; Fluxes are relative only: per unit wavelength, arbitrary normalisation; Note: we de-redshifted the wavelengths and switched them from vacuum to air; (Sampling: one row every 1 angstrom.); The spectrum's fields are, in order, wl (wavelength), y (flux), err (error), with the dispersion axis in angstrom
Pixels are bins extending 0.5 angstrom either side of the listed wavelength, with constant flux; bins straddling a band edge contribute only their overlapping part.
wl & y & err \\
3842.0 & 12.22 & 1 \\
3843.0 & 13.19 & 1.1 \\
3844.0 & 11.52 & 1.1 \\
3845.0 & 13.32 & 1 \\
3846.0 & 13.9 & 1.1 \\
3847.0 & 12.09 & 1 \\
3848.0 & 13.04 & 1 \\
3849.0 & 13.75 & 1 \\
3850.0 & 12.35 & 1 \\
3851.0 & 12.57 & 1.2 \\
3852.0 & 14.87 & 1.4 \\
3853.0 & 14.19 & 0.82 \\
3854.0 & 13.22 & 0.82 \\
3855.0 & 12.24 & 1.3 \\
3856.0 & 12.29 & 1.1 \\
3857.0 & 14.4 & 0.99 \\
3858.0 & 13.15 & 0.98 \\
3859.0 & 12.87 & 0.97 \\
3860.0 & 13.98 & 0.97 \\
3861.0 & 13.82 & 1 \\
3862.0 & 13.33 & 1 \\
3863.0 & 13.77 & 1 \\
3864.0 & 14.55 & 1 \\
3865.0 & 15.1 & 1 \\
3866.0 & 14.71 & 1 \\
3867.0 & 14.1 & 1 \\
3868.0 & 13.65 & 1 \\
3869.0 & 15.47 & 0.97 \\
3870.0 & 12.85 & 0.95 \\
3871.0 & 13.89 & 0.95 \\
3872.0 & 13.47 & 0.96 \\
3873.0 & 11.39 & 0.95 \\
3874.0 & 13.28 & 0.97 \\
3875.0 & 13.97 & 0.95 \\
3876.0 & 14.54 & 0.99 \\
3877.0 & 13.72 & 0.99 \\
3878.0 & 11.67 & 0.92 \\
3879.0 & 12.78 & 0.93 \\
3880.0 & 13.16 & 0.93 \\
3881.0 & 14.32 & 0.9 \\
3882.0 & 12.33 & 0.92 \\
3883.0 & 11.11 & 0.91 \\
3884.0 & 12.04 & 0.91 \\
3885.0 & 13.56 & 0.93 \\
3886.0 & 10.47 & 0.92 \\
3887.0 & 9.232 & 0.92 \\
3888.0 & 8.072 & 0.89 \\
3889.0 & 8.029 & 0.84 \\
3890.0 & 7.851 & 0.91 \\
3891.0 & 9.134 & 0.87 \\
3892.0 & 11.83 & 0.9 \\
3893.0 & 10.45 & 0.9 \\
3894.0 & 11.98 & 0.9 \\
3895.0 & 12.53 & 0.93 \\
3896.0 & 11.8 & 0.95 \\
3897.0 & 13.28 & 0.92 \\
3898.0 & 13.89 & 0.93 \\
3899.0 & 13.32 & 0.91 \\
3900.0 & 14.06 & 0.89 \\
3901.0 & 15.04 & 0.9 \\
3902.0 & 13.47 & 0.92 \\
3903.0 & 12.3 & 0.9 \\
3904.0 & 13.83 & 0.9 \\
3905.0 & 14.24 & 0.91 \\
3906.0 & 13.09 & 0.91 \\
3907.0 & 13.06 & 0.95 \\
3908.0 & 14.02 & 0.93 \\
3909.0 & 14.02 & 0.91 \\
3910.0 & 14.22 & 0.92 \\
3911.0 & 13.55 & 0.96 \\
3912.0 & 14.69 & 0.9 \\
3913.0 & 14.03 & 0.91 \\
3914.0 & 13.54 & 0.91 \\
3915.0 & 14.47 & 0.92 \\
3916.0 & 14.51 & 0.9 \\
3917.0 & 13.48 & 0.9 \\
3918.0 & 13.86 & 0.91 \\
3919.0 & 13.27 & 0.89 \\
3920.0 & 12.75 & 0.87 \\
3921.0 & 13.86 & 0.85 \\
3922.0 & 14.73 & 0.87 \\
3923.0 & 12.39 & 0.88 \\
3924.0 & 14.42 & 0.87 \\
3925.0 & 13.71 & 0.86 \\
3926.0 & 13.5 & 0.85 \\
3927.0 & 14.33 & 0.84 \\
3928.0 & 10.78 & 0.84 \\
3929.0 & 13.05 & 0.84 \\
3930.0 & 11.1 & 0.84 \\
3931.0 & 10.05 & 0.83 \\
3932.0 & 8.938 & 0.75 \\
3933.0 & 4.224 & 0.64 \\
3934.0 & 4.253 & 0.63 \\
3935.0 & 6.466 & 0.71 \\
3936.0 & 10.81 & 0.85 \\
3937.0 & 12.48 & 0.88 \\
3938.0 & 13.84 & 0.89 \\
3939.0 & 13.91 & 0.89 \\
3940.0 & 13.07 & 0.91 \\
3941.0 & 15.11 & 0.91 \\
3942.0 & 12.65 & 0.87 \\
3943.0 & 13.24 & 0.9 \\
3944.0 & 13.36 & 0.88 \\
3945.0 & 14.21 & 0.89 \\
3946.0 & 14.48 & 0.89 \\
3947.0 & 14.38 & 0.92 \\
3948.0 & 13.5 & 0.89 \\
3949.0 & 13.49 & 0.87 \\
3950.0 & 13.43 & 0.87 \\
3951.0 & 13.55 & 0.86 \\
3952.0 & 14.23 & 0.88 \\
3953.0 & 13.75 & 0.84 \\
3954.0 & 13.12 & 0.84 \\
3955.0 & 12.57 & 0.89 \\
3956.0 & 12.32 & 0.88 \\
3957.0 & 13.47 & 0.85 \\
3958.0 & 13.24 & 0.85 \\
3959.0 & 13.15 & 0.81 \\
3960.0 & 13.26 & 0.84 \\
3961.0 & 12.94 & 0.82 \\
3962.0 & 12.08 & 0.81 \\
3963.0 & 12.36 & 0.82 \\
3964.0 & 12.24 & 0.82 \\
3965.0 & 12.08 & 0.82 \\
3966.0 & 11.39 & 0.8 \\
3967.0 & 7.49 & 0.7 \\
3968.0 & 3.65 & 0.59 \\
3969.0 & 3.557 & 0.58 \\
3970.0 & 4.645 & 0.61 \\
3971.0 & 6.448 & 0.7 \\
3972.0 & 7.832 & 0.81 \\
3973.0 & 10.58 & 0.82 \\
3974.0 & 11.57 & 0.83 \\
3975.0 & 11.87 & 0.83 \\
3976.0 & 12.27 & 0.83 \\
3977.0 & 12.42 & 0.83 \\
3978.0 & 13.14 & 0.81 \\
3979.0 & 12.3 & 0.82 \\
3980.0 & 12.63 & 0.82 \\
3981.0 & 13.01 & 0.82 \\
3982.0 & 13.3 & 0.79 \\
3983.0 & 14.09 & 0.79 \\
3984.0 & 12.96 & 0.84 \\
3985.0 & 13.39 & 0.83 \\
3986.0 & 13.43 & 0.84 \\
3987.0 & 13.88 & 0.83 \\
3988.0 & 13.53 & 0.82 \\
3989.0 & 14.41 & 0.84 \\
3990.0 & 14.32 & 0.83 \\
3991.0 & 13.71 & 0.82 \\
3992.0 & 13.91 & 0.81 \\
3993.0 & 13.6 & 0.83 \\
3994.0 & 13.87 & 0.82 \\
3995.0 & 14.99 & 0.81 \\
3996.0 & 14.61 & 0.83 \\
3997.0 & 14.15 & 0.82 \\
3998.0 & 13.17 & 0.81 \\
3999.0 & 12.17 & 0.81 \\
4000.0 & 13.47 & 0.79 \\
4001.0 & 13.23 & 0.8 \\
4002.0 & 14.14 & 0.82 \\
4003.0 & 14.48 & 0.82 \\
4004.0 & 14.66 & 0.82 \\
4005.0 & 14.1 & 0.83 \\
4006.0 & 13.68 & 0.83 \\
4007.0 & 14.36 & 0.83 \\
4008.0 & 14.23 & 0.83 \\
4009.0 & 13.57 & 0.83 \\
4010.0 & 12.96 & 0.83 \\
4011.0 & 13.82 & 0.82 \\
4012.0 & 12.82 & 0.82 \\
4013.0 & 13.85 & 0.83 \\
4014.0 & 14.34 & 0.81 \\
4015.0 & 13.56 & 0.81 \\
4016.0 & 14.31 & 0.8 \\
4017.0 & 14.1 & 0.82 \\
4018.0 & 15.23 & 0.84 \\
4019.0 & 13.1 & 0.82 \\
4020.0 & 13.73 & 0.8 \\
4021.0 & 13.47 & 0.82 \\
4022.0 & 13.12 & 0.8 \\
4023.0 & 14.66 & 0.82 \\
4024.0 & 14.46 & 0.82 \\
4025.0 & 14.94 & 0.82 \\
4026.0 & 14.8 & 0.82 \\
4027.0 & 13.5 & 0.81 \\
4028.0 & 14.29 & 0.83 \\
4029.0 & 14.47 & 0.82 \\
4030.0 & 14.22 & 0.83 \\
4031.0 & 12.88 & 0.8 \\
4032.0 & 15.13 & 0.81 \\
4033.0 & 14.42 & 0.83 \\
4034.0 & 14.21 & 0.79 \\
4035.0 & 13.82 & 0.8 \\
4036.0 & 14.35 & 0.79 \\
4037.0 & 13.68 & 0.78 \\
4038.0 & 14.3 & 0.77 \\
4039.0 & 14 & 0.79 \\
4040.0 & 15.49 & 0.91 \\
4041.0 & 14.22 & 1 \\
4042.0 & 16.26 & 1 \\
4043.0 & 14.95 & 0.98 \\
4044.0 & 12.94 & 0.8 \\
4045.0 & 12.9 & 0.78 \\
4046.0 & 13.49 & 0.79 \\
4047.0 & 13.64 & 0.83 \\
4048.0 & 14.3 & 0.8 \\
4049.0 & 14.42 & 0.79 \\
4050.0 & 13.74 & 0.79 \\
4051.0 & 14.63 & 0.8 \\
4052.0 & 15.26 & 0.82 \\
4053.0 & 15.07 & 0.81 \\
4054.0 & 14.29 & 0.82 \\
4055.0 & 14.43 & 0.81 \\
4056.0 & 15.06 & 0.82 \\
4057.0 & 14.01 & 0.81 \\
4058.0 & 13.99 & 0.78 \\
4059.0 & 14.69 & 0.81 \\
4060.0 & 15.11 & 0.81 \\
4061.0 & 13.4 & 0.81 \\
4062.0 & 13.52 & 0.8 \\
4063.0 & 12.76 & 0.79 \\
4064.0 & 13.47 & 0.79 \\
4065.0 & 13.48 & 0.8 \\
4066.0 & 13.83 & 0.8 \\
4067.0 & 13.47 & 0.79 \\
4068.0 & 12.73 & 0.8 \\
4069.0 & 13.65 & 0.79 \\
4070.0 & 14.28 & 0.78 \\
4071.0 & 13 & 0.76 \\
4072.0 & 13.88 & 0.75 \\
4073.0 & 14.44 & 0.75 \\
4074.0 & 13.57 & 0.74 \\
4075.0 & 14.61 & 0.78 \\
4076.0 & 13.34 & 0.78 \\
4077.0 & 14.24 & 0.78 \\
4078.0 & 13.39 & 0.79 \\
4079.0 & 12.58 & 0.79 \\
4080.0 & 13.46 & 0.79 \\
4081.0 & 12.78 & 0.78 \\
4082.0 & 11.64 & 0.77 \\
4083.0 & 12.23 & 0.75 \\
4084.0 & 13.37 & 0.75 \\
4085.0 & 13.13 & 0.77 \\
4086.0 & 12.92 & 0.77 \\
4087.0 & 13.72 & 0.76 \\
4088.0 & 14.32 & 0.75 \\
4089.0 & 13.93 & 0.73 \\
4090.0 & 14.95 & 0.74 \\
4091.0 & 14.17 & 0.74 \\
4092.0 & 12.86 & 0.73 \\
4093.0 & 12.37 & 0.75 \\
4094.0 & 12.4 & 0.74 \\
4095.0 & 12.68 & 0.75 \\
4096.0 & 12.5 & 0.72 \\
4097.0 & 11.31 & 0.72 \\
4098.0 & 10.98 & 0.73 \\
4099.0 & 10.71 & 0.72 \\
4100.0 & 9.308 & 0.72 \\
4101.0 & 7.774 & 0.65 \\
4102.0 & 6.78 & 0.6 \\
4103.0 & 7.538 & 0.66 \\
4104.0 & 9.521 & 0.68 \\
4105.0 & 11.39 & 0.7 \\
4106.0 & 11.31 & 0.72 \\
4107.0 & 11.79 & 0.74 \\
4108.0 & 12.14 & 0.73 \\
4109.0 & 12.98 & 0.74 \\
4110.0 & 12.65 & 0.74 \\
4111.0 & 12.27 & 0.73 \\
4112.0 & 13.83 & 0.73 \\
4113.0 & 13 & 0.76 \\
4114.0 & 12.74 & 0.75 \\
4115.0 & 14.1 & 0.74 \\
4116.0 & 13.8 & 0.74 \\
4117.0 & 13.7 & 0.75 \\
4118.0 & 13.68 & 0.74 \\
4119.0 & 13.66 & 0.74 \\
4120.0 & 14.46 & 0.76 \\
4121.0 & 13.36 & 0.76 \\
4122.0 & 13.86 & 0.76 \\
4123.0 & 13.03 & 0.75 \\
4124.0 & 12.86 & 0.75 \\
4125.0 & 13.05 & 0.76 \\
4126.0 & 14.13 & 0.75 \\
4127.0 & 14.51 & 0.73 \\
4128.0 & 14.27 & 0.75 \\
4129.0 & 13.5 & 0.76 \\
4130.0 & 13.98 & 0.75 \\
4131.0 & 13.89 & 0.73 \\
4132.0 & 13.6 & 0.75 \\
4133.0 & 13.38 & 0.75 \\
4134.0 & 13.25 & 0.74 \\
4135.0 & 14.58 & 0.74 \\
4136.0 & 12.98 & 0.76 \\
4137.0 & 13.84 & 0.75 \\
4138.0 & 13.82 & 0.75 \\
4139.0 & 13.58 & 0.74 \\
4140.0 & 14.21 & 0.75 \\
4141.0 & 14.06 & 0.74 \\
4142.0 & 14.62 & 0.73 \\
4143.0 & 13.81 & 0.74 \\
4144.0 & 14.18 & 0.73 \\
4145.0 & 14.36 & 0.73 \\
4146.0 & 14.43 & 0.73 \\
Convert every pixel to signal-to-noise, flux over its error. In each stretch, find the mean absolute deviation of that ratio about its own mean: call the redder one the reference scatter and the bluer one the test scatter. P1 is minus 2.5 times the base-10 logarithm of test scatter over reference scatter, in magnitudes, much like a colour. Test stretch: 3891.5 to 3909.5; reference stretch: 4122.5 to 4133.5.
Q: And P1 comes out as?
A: -0.3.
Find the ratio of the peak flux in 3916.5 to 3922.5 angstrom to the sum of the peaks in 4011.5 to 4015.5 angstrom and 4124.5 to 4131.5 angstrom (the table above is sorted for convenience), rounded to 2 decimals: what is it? 0.51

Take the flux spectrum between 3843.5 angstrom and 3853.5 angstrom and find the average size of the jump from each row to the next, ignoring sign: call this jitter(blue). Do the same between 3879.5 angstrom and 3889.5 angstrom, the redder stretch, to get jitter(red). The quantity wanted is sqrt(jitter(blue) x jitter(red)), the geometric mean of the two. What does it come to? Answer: 1.26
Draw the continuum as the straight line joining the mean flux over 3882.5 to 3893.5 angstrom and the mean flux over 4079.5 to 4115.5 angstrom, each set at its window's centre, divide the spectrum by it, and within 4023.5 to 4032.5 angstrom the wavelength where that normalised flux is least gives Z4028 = 4031.0 angstrom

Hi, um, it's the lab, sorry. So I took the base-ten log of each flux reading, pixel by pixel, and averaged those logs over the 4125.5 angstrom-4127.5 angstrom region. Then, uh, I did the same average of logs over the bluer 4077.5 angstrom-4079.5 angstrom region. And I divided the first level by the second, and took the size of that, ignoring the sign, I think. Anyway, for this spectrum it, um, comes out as 1.04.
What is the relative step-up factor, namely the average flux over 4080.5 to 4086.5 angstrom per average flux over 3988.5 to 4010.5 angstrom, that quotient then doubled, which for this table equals 1.82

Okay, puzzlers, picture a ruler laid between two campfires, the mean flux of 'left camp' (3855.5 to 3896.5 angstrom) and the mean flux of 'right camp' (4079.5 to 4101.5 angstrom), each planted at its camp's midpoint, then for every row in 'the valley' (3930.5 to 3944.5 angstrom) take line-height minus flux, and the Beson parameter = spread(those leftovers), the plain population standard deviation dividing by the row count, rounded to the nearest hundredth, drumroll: 3.49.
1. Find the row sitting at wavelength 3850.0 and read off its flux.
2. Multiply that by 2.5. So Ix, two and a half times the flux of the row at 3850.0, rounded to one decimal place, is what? 30.9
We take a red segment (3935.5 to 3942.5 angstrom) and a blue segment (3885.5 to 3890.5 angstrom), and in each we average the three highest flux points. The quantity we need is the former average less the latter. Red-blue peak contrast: 5.0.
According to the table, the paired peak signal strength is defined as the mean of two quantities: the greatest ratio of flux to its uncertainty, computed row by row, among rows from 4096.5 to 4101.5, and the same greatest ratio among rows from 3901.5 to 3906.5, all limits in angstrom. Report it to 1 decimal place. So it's 15.7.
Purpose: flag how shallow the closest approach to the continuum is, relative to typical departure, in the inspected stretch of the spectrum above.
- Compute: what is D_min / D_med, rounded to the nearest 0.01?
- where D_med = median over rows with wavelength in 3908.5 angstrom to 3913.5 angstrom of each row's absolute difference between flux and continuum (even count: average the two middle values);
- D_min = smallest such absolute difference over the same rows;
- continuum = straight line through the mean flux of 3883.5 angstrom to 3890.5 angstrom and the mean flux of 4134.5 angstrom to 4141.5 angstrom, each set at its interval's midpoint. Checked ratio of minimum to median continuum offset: 0.87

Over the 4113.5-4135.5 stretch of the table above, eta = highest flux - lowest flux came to 1.8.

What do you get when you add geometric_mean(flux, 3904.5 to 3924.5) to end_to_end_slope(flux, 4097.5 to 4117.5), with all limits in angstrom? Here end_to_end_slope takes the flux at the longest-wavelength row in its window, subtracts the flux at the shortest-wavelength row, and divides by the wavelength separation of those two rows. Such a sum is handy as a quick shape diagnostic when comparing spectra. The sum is 13.94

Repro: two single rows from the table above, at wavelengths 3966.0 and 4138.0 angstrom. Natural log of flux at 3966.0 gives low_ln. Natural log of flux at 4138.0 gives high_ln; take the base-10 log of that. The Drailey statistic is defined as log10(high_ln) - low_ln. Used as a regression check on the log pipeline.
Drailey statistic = -2.01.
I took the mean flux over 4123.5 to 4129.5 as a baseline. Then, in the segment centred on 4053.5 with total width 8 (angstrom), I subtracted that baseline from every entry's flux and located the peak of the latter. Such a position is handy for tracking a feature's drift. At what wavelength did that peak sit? 4052.0 angstrom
